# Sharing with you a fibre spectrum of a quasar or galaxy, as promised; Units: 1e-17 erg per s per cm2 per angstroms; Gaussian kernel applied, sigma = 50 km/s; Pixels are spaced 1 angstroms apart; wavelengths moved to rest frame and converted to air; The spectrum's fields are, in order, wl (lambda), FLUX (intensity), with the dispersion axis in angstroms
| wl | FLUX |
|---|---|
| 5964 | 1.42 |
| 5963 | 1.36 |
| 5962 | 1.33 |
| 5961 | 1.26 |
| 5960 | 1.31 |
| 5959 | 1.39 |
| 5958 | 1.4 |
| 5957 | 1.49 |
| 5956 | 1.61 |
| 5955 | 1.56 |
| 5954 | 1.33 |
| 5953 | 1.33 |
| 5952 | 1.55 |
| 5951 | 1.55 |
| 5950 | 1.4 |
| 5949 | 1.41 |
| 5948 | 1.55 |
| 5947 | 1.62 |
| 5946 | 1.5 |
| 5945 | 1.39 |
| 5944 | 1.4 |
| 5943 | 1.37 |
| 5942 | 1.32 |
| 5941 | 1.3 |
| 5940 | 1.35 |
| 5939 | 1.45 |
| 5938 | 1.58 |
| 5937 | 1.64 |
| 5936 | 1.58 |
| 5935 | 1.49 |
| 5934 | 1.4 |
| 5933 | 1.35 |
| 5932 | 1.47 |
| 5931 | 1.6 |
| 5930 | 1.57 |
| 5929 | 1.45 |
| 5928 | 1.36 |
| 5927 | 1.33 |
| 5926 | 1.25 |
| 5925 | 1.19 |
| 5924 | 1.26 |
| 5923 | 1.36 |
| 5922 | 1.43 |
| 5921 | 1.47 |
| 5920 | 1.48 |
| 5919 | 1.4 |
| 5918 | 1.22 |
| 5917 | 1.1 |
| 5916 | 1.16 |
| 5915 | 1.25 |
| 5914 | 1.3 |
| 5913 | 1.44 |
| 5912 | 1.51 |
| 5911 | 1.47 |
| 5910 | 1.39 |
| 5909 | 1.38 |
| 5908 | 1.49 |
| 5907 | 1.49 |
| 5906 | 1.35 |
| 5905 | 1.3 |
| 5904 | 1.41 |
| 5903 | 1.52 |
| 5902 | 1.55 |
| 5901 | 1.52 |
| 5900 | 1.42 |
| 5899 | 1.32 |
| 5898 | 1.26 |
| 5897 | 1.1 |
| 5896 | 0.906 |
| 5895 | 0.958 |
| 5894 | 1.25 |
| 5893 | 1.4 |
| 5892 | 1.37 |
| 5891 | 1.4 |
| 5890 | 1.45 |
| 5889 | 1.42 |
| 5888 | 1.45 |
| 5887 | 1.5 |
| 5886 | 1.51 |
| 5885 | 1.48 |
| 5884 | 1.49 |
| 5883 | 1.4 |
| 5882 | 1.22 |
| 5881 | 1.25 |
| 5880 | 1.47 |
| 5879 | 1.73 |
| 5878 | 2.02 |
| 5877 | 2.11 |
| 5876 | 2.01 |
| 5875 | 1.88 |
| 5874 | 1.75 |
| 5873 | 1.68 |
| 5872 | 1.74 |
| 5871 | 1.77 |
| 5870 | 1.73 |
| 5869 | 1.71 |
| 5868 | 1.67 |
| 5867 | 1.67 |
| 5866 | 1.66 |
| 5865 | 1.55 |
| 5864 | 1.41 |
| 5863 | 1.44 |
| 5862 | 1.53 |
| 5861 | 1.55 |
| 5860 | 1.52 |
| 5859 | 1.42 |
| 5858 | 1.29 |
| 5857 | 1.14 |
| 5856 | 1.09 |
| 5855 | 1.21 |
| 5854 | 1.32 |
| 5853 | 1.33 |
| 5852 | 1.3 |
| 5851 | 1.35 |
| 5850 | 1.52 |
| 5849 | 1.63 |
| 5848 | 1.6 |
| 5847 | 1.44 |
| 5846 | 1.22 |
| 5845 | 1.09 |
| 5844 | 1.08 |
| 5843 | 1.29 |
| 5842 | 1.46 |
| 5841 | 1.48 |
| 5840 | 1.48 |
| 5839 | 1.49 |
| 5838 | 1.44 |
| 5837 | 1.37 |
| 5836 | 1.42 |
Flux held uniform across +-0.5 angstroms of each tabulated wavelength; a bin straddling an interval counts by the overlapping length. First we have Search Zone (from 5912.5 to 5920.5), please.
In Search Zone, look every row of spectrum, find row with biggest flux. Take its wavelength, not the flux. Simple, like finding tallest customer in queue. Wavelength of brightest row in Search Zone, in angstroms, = 5920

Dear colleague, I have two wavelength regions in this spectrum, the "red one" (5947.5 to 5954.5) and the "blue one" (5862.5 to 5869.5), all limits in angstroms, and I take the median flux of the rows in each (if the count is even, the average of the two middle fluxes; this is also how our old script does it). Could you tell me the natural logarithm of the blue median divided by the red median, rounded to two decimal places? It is 0.16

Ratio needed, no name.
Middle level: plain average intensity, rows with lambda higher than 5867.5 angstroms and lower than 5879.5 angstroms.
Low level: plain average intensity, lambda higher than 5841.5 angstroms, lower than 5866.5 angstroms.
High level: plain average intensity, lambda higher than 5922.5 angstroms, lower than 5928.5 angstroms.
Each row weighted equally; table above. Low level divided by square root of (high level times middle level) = 0.90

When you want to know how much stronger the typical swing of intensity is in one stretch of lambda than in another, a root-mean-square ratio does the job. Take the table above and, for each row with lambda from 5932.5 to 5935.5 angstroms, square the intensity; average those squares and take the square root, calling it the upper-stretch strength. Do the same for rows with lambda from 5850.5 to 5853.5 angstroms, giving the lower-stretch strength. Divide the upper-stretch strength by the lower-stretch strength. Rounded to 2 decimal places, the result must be 1.07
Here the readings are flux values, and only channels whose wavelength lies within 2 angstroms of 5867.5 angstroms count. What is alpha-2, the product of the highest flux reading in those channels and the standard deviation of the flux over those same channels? 0.033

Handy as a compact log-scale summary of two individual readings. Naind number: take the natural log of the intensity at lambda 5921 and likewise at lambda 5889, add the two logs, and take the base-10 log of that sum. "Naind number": -0.13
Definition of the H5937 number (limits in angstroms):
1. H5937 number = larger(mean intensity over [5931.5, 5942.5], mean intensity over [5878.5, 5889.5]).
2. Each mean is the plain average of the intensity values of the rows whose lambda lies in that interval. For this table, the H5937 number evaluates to 1.45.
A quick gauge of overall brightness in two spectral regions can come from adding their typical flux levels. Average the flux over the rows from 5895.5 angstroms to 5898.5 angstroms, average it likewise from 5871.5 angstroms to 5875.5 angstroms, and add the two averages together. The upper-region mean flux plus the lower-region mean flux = 2.85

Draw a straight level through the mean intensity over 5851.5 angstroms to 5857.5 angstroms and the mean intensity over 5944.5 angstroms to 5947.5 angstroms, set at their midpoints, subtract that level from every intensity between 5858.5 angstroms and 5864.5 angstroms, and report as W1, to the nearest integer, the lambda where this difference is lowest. 5864 angstroms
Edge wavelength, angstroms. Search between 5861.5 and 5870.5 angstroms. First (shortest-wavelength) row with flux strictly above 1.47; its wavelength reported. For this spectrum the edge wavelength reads 5862 angstroms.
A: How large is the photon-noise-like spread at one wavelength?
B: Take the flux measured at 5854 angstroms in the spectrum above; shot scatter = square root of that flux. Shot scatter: 1.15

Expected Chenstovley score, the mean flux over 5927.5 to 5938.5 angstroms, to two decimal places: 1.50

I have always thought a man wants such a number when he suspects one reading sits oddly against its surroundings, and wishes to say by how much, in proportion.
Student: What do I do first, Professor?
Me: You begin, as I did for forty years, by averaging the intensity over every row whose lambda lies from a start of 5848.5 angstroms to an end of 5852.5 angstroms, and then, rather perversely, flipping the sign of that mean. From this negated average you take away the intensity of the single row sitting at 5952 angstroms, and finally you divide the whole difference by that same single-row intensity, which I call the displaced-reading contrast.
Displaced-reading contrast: -1.94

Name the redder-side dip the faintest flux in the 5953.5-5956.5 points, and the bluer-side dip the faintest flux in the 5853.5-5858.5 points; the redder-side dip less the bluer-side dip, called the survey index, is 0.24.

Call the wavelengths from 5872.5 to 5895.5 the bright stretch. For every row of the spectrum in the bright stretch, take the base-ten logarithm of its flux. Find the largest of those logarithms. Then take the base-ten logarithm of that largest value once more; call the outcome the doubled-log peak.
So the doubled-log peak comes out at -0.49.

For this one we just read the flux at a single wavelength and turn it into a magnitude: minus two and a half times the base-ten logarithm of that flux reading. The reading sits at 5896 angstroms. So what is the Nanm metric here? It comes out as 0.11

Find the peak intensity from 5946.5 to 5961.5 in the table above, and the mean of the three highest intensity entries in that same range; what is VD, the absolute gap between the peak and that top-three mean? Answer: 0.023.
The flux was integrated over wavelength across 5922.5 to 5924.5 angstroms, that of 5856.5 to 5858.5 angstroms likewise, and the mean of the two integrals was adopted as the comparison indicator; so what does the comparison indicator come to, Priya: 2.5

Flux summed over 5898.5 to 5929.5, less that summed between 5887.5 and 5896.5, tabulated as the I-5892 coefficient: 31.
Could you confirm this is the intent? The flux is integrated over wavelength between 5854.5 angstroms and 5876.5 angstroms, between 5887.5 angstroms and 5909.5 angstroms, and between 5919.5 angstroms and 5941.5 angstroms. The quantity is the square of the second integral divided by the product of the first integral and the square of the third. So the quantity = 0.026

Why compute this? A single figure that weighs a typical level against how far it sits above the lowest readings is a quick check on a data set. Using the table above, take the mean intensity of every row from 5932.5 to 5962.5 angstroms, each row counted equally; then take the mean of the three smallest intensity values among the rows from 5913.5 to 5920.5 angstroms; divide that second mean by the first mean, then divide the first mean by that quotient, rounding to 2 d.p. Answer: 1.79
